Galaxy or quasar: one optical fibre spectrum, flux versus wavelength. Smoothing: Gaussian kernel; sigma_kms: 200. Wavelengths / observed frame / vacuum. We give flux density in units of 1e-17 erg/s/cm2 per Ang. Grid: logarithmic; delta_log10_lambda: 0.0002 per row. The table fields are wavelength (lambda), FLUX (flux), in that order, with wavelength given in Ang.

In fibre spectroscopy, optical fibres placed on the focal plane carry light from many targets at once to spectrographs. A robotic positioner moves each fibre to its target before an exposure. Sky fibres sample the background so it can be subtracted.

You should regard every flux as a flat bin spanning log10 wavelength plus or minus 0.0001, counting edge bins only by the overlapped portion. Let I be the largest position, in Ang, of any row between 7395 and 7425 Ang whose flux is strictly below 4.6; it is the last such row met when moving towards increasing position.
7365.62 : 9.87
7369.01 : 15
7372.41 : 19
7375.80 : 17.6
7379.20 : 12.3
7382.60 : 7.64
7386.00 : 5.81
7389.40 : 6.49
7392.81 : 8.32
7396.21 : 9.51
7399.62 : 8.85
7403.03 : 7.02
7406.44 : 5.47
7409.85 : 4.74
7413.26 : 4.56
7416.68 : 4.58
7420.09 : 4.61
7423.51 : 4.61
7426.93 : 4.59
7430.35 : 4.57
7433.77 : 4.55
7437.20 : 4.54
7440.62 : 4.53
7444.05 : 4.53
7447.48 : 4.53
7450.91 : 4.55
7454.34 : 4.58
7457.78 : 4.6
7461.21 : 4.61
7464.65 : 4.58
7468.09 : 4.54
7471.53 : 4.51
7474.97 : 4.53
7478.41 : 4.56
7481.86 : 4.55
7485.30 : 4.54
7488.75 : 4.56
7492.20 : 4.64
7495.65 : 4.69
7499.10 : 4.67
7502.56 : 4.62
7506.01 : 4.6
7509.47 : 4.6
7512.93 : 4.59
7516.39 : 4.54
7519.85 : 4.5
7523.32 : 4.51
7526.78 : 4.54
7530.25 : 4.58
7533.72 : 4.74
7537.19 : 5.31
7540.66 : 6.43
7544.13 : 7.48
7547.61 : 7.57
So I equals 7416.68 Ang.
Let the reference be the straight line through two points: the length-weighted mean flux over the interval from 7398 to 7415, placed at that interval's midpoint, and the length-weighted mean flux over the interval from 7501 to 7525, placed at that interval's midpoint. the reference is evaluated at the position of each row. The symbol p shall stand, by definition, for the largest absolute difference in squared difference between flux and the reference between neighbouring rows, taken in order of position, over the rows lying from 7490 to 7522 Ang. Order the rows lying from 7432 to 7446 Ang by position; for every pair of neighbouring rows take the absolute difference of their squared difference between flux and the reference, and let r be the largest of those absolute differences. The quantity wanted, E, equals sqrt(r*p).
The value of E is 0.06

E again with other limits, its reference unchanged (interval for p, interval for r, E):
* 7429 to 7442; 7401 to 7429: 0.35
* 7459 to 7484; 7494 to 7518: 0.02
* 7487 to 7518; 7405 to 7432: 0.32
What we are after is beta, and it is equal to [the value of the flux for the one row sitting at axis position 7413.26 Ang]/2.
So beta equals 2.28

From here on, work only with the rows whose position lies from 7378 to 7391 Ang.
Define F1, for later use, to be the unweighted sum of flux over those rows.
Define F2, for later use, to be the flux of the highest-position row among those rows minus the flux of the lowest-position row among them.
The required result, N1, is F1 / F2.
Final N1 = -6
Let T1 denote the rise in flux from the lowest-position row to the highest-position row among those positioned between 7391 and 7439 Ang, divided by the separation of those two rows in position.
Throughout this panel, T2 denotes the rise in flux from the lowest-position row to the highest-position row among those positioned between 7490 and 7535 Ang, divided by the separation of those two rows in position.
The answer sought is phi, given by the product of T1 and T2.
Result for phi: -0.0002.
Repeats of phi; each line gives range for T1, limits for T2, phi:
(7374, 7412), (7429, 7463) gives -0.0005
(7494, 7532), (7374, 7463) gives 0.0005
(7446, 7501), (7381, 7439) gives -0.0002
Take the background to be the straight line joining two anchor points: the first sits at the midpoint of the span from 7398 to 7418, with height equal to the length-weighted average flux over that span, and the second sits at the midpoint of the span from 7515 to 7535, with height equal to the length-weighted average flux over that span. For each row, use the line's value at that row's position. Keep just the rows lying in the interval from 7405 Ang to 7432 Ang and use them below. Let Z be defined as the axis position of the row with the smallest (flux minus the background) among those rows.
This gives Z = 7413.26 Ang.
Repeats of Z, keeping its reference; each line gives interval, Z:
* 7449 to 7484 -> 7450.91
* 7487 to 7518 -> 7488.75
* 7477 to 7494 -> 7478.41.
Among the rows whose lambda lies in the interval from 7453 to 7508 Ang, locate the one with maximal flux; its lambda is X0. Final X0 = 7495.65 Ang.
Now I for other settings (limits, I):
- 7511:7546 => 7530.25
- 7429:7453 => 7450.91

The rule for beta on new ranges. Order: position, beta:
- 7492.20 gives 2.32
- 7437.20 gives 2.27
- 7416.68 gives 2.29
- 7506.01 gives 2.30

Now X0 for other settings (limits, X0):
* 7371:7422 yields 7372.41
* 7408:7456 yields 7409.85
